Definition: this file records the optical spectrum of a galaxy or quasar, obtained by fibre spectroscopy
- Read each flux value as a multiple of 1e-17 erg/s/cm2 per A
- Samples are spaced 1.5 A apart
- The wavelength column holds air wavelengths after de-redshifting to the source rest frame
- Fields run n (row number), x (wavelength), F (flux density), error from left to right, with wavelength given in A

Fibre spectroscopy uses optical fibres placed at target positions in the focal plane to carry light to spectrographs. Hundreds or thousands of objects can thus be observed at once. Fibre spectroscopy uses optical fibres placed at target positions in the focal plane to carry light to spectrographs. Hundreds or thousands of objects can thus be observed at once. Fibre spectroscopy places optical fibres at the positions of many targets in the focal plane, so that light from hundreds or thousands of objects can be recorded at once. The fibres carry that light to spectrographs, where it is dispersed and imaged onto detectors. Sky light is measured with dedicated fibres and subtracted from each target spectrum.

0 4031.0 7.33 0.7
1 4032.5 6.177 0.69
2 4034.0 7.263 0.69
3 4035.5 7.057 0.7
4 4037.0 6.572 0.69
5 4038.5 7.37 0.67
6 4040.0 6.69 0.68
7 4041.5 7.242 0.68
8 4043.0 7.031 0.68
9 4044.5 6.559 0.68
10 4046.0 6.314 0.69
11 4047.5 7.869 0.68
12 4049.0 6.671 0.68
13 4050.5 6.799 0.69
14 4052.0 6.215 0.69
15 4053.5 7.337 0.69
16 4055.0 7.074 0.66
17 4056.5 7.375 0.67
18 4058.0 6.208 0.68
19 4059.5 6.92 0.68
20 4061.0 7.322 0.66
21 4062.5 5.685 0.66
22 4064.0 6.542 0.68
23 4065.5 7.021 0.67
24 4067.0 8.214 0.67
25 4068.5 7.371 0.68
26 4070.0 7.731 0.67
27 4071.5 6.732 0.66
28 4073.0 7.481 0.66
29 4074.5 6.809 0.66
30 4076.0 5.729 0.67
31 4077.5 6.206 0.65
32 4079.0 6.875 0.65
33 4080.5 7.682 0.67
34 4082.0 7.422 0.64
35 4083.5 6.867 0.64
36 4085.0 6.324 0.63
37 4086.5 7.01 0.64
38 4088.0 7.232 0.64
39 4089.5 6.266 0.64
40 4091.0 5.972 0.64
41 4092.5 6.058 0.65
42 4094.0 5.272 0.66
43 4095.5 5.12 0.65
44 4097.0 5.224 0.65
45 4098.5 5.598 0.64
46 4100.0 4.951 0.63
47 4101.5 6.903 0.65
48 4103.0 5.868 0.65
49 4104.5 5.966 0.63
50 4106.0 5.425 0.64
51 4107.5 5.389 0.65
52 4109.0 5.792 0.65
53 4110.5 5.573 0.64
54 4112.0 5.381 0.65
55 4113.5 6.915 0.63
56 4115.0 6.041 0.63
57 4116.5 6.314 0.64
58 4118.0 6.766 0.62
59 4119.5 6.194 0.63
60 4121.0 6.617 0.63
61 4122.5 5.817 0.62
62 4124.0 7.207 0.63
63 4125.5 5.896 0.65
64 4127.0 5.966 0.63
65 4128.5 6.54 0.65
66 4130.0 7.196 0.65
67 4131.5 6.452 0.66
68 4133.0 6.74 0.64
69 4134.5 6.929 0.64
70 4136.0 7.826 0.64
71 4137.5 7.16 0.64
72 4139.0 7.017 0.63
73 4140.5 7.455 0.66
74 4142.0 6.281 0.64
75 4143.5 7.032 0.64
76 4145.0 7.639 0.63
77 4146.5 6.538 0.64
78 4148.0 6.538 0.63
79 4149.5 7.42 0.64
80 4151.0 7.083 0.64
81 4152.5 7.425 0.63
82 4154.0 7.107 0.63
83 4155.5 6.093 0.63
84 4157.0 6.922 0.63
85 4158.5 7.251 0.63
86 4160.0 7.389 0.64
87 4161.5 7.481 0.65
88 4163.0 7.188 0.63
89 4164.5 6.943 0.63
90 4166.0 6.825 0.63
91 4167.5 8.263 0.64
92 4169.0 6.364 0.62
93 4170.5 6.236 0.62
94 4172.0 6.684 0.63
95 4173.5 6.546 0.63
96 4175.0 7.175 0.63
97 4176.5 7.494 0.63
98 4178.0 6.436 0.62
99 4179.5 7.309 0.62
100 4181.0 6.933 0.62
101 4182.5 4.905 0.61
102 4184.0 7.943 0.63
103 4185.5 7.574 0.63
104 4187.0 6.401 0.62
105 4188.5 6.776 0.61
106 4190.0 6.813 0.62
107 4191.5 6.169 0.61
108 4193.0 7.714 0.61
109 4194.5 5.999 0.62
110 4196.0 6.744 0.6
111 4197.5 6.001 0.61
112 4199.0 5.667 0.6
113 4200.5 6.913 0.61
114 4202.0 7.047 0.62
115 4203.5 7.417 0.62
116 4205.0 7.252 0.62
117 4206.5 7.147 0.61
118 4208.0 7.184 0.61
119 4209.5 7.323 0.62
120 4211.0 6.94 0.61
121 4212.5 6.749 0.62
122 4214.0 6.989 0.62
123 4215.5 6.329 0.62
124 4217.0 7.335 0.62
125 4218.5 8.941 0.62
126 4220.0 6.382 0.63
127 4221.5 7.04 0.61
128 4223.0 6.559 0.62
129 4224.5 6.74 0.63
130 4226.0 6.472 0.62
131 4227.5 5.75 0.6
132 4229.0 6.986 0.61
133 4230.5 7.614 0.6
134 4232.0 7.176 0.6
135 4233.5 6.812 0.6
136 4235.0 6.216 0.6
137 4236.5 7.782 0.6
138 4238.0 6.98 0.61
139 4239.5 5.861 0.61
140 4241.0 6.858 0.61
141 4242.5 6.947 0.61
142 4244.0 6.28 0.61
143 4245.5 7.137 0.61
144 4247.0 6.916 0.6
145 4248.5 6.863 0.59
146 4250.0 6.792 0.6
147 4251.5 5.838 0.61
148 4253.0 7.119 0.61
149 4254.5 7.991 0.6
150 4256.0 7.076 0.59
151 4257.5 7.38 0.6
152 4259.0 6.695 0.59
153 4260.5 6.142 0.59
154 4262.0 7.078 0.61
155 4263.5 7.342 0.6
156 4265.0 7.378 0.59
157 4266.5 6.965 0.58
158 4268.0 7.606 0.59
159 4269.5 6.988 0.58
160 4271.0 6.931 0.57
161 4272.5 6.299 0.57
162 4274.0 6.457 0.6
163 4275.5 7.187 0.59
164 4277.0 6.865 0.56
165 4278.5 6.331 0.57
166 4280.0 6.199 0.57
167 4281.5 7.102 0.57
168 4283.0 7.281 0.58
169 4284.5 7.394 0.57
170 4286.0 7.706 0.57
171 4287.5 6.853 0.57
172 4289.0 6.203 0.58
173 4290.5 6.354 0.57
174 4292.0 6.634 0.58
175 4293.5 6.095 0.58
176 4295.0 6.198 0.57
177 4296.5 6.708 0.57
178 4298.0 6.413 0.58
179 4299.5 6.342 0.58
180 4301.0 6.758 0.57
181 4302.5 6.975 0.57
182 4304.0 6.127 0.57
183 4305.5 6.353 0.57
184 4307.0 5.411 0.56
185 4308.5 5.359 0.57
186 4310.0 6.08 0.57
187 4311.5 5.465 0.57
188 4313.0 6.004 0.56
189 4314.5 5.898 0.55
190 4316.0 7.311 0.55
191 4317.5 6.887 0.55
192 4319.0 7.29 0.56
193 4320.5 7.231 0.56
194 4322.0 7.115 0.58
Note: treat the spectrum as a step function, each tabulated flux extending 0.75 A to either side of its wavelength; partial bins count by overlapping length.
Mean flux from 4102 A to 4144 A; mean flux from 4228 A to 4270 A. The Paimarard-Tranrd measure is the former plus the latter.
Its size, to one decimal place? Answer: 13.4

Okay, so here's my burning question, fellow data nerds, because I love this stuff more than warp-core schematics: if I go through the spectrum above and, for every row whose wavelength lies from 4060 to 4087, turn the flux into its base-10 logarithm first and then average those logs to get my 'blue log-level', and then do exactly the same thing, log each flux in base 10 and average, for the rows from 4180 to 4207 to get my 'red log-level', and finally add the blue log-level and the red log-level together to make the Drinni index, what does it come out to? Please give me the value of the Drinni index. 1.67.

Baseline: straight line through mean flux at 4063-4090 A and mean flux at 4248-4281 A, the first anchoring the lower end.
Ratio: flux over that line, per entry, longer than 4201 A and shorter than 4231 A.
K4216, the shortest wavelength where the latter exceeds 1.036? 4203.5 A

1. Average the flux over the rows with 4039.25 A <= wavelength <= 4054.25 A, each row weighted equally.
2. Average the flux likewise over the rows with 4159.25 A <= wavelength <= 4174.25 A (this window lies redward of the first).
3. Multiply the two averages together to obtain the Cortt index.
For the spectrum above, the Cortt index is 48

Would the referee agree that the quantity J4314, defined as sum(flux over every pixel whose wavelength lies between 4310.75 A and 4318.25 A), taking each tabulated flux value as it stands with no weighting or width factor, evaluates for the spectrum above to 32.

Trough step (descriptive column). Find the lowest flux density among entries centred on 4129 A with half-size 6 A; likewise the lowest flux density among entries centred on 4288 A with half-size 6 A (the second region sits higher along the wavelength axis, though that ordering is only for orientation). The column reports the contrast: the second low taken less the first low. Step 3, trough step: 0.2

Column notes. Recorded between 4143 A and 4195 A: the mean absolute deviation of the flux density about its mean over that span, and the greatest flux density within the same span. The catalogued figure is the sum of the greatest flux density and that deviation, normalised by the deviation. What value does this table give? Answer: 18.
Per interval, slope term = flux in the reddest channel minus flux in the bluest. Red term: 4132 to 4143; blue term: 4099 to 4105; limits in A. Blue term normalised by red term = -2.2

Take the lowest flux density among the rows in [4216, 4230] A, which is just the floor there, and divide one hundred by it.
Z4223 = 17.4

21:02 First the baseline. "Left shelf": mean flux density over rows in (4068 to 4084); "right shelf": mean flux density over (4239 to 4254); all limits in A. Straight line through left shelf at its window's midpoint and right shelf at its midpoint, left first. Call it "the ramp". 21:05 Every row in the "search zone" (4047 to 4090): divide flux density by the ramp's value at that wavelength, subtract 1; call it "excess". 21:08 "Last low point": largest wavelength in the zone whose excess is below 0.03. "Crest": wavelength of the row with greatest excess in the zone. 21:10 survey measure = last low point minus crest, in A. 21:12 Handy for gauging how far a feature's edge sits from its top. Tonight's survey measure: 22.5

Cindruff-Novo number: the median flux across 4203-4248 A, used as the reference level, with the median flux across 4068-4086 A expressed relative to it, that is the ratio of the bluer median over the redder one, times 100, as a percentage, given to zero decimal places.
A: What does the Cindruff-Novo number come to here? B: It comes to 99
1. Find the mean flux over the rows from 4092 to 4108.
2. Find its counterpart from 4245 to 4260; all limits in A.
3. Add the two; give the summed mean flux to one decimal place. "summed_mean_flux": 12.6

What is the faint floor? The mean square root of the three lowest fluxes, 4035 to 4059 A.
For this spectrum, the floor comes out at 2.499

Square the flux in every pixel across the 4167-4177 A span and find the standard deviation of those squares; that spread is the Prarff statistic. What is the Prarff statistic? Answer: 10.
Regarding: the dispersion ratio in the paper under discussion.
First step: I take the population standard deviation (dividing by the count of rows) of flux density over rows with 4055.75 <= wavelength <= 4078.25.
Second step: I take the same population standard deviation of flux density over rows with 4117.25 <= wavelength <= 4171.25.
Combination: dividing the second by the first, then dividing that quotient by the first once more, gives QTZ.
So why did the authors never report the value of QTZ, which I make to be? 1.14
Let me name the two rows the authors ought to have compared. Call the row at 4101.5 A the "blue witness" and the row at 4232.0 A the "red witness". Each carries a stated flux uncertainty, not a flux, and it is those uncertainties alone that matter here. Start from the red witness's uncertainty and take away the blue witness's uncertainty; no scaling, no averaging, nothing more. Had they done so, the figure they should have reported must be -0.05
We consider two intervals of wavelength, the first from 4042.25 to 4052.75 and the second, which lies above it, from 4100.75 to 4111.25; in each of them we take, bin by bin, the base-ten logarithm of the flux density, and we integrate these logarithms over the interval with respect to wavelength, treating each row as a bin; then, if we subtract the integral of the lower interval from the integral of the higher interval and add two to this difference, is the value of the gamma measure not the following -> 1.3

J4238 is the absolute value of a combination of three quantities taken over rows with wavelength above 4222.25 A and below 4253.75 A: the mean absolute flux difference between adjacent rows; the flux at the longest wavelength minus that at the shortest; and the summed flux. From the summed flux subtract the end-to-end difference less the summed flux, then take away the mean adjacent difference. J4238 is 282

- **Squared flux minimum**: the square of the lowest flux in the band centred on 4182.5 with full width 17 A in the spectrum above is 24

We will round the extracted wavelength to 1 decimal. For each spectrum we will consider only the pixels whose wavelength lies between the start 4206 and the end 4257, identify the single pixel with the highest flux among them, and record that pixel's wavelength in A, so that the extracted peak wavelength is 4218.5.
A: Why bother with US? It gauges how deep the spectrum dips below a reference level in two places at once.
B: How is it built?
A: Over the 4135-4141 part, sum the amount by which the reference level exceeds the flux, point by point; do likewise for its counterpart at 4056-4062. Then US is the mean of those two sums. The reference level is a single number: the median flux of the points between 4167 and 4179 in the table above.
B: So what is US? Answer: -2.2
